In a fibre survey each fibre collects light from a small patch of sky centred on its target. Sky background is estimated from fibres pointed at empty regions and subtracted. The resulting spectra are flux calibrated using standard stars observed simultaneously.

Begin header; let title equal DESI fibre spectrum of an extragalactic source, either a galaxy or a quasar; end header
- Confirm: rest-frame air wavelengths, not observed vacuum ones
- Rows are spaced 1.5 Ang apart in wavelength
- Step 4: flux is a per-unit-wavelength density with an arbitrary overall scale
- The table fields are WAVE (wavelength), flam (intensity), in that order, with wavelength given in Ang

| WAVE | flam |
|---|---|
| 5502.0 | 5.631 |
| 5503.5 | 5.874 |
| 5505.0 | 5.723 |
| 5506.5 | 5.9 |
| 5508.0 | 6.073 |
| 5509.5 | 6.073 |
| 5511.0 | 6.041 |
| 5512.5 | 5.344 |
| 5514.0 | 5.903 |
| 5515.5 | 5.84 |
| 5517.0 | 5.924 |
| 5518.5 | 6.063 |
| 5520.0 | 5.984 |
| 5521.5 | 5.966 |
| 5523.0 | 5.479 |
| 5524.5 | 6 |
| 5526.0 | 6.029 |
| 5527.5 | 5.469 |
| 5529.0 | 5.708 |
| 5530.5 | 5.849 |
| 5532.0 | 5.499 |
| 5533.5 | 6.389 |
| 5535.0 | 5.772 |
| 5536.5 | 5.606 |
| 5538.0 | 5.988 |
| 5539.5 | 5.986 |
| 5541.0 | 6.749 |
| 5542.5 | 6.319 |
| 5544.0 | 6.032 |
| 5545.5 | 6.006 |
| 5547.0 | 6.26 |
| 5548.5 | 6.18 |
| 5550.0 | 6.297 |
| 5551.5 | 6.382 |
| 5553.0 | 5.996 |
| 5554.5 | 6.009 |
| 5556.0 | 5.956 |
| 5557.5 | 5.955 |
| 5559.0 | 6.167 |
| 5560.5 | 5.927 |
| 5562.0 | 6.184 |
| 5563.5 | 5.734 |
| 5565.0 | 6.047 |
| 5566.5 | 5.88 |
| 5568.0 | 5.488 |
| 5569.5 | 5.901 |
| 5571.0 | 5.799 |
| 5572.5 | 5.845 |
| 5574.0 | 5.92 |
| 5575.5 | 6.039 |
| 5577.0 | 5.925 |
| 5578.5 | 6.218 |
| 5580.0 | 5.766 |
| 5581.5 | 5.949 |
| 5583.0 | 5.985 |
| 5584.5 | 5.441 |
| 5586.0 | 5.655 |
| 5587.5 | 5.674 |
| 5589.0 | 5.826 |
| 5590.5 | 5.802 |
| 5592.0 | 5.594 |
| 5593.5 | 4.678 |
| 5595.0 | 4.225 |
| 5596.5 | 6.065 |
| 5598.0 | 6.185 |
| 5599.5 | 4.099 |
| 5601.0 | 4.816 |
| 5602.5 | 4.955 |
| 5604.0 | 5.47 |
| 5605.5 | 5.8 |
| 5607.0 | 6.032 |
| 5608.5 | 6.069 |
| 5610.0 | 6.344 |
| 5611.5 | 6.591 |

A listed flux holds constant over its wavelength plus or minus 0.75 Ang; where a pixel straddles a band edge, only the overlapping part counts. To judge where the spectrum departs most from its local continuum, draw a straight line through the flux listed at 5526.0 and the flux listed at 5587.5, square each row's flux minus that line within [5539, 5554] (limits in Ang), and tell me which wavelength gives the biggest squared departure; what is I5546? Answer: 5541.0 Ang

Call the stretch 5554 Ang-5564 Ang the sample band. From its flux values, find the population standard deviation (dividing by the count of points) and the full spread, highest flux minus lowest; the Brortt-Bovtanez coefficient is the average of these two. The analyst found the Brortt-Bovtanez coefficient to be 0.30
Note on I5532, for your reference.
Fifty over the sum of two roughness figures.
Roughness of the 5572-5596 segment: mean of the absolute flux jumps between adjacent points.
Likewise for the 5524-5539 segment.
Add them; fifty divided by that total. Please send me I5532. 80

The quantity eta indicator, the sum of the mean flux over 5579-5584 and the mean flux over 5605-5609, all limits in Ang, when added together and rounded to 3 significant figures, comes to 11.9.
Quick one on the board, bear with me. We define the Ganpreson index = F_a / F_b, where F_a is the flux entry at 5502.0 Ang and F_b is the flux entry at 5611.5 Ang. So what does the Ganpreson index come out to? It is 0.85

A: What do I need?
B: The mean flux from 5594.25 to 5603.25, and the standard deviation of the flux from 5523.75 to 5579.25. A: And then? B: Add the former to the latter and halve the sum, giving 2.7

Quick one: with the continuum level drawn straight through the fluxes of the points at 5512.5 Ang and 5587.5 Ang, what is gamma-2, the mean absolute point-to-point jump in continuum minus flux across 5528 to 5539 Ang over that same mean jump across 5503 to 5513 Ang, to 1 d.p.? 2.0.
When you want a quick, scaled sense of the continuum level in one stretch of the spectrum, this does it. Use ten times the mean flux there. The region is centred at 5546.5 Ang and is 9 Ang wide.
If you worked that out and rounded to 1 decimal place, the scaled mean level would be 61.8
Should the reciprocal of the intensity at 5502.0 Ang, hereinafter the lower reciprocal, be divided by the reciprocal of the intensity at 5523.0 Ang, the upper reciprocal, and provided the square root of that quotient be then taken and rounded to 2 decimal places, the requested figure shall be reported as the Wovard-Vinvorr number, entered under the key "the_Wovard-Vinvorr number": 0.99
